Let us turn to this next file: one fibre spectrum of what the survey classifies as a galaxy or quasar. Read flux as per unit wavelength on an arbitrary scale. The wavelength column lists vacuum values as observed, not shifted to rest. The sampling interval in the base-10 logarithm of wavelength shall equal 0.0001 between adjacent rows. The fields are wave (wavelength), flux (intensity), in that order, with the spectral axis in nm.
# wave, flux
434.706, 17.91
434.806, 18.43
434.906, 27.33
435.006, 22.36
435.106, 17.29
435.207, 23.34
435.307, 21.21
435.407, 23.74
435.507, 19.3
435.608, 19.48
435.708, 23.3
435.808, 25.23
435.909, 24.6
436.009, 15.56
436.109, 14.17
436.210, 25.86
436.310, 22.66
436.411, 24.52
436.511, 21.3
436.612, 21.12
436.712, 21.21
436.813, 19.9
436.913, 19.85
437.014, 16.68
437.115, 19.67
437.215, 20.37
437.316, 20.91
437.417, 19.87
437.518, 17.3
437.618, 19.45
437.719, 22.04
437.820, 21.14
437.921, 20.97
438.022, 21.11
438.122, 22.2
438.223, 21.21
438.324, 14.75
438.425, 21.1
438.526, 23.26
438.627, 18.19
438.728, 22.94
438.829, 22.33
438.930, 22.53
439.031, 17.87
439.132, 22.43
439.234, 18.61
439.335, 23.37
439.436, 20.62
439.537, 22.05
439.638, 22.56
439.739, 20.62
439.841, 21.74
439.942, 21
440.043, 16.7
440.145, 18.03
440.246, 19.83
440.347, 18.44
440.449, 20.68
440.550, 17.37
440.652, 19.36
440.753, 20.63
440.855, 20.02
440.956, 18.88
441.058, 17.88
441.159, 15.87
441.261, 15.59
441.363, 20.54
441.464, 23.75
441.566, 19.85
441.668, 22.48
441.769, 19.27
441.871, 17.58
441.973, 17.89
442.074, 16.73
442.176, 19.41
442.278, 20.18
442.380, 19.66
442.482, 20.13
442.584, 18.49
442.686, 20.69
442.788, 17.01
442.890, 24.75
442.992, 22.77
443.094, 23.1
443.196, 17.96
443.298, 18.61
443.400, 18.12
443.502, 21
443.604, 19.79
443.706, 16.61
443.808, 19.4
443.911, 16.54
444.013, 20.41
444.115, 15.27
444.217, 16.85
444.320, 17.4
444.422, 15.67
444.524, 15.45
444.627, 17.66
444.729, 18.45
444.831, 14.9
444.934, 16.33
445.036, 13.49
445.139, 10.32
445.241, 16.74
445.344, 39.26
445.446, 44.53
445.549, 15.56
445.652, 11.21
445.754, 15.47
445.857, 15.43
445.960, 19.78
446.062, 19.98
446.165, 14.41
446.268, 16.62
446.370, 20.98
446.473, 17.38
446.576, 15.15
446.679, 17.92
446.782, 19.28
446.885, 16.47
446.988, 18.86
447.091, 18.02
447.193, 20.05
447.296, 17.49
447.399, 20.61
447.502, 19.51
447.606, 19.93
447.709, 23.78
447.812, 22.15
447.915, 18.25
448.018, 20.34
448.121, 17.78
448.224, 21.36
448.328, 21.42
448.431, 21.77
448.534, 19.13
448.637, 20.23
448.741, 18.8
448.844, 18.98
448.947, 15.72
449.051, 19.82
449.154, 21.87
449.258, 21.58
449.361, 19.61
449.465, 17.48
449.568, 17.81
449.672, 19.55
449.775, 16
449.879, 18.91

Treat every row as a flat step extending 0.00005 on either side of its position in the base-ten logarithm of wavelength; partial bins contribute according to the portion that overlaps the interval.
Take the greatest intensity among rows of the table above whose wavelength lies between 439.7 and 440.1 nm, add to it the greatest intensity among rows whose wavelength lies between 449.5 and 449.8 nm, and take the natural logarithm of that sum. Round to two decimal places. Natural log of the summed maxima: 3.72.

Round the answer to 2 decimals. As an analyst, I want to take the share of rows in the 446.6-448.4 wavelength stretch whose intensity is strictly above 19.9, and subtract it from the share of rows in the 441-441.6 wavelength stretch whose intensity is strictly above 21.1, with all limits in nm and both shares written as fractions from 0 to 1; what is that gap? -0.30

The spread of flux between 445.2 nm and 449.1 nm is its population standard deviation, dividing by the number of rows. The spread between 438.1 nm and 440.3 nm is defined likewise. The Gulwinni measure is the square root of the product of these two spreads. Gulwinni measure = 3.64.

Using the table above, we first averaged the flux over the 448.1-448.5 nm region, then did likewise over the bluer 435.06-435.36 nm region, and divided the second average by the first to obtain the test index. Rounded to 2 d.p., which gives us 1.00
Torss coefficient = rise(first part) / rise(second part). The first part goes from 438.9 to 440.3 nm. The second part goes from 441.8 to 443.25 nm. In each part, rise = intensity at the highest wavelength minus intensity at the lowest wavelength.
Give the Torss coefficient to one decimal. -7.1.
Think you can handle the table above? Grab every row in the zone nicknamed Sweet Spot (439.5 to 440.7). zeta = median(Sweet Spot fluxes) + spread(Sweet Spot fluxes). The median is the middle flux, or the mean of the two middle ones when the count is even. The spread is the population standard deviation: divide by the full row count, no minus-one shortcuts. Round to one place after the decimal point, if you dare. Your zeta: 22.1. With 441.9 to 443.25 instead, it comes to 22.0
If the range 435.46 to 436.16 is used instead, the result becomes 23.5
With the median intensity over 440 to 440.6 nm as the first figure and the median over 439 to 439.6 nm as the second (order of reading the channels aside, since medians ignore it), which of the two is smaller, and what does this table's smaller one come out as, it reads 18.2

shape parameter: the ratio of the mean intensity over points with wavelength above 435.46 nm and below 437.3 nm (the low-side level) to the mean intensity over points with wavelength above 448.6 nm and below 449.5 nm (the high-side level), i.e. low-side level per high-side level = 1.08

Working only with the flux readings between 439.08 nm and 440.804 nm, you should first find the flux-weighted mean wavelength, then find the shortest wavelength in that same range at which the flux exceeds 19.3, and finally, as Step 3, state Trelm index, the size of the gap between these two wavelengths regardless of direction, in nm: 0.79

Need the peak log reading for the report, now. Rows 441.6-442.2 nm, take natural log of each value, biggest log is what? 3.11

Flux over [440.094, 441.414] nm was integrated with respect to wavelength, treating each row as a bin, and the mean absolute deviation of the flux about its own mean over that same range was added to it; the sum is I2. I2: 26.1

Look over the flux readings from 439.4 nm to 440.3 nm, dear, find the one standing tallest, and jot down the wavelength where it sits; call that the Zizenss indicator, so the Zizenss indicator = 439.638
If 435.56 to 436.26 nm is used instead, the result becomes 436.210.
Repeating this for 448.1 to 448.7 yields 448.431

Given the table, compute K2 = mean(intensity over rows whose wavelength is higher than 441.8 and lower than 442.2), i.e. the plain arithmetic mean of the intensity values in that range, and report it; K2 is 17.9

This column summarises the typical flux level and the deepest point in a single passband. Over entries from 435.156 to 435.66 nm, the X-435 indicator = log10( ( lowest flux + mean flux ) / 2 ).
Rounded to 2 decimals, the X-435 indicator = 1.31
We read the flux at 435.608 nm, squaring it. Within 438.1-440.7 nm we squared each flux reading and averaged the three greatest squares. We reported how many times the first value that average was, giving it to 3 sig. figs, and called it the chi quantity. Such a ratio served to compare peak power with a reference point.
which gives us 1.42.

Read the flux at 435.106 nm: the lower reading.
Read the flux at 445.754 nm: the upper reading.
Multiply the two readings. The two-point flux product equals 267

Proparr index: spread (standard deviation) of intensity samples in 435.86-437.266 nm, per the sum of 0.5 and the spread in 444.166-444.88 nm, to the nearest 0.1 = 1.9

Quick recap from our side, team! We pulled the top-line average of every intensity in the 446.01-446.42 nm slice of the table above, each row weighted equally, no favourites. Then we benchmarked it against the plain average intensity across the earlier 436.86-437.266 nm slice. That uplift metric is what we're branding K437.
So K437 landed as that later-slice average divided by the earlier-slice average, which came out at 0.94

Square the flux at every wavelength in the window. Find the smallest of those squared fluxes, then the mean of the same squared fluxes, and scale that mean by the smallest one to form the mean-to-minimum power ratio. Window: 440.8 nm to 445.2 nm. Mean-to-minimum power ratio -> 3.3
